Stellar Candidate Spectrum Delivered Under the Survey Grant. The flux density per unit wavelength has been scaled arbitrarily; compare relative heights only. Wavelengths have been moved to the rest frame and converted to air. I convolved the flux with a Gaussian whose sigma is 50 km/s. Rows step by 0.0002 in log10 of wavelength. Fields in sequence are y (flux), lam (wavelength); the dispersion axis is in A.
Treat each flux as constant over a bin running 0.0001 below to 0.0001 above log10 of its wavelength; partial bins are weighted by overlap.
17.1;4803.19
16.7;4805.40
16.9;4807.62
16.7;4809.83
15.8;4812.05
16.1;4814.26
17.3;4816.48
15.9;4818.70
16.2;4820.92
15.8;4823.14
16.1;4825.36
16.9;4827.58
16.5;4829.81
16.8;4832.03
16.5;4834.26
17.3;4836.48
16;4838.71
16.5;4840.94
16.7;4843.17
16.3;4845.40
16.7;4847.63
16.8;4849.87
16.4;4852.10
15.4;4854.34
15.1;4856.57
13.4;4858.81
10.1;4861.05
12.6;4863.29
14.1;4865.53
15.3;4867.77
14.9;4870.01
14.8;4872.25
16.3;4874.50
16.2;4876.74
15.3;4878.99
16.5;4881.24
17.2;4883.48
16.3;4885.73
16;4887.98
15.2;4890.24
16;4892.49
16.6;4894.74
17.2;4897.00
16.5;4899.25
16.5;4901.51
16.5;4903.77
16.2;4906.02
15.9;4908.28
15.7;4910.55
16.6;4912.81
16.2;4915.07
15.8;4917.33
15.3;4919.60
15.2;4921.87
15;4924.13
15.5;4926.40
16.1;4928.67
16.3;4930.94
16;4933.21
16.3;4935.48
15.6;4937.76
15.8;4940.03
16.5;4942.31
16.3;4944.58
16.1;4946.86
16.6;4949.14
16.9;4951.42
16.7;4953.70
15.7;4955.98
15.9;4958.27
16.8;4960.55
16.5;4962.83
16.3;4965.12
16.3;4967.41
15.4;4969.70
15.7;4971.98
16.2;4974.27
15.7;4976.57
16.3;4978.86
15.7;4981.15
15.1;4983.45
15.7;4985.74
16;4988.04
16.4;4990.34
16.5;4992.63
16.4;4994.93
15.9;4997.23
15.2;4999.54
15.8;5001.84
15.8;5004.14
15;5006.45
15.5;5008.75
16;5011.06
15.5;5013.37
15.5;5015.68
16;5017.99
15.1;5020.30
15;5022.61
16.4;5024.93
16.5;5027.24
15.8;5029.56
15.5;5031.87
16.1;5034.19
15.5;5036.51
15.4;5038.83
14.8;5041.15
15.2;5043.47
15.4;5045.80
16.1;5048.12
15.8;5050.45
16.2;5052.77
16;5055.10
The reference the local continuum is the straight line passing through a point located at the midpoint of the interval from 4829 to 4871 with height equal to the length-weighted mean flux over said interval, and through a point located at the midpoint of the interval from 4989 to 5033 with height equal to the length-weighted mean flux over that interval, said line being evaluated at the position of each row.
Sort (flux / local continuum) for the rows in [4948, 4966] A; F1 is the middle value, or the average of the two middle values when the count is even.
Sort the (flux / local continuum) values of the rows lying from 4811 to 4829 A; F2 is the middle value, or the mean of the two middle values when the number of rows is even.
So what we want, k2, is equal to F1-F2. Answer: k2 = 0.01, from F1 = 1.057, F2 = 1.05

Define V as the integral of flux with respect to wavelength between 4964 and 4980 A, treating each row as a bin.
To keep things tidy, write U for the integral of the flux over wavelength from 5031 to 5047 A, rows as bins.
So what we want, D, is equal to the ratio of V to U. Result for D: 1.04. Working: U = 247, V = 256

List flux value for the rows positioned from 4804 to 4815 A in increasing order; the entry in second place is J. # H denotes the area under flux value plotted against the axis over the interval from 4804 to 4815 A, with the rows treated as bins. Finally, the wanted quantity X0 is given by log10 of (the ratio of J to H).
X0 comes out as -1.05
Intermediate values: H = 181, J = 16.1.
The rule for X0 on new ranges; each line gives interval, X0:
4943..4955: -1.08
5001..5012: -1.04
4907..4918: -1.05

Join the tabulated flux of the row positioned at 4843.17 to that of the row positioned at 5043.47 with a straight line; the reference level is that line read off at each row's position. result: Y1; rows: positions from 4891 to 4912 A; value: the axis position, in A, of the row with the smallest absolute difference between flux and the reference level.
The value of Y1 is 4906.02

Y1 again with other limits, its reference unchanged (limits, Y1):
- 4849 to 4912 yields 4906.02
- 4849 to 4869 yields 4849.87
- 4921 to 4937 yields 4933.21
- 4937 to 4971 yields 4958.27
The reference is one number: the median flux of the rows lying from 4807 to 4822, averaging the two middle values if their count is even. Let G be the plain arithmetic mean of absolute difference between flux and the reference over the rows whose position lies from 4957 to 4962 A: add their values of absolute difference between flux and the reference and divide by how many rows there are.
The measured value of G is 0.45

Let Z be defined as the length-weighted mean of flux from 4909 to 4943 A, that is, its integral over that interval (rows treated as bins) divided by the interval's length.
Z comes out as 15.8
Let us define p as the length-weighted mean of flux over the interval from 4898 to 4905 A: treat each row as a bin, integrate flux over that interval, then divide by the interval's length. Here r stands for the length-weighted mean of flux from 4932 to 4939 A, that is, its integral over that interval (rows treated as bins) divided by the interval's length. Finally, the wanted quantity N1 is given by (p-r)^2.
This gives 0.31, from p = 16.5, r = 16.0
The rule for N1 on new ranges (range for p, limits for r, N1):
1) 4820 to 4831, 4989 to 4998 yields 0.00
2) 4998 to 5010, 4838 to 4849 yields 0.96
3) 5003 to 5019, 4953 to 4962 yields 0.44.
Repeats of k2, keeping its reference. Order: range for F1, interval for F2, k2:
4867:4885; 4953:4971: -0.02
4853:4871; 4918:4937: -0.07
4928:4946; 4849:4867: 0.09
